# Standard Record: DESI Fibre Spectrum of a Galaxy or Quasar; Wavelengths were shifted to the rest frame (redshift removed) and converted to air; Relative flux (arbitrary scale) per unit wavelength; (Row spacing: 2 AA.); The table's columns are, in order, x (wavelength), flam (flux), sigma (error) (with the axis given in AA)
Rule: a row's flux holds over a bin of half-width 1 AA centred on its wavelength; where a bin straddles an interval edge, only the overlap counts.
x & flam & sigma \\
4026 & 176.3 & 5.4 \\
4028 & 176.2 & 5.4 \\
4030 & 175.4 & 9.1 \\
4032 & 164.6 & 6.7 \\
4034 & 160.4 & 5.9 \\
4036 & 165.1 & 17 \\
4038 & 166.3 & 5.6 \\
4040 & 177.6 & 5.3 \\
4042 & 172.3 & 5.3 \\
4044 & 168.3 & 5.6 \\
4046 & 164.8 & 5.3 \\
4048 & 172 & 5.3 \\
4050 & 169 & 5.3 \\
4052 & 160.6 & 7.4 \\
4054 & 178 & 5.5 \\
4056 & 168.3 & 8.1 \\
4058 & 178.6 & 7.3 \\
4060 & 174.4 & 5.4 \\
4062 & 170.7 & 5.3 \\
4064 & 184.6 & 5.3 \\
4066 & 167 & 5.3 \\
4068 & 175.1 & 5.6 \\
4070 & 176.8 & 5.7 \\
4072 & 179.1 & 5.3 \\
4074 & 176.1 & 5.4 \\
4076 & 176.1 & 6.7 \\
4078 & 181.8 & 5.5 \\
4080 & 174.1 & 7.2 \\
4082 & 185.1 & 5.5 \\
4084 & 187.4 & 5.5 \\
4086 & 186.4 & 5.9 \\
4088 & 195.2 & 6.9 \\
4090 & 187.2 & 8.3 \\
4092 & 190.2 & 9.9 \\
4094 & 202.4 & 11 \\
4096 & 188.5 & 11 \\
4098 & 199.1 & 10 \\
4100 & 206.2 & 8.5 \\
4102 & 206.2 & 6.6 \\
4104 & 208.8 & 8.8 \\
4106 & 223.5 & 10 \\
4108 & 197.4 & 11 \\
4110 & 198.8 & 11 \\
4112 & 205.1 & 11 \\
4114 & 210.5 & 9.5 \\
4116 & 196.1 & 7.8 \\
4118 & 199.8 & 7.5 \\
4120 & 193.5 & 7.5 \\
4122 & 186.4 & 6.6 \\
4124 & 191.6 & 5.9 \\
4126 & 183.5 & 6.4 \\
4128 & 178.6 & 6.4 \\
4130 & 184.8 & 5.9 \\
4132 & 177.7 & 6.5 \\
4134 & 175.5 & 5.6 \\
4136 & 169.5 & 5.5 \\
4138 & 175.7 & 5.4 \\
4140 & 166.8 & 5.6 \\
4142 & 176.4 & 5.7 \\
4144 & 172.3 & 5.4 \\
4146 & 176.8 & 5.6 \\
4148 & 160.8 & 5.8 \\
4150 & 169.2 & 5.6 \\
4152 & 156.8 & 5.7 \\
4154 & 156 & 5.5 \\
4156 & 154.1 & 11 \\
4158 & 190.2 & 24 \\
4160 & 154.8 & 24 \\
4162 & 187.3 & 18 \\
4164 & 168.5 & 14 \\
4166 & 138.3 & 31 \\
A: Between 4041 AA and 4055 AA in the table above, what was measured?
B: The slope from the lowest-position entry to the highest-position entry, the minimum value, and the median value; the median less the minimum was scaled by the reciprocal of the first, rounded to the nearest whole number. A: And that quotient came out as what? 18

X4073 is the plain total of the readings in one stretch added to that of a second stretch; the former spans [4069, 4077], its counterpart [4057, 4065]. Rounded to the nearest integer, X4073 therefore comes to 1416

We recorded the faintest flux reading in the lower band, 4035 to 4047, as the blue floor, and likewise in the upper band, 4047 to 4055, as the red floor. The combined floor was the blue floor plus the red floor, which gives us 325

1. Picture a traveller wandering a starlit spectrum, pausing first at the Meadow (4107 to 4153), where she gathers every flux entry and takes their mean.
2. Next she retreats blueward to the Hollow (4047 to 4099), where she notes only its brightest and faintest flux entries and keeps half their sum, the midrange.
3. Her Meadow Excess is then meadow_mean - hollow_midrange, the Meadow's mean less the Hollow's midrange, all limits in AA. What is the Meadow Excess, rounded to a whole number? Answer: 1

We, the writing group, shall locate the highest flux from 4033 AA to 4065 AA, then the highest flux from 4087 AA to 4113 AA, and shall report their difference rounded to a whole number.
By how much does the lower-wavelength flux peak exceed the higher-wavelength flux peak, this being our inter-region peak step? -39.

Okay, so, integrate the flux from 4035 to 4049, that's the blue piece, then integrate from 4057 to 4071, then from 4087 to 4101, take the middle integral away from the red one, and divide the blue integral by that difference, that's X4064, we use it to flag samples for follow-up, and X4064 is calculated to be 8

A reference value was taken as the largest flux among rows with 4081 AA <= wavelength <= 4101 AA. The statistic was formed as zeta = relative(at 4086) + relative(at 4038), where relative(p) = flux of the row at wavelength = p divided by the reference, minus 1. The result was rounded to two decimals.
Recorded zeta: -0.29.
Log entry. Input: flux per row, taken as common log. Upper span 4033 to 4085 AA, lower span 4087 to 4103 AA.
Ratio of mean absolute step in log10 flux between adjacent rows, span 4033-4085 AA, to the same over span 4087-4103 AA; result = 1.0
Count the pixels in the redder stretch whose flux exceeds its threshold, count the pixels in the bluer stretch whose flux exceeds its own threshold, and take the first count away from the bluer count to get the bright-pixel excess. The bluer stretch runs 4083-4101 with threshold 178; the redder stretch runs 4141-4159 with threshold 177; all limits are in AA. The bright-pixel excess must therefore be 8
